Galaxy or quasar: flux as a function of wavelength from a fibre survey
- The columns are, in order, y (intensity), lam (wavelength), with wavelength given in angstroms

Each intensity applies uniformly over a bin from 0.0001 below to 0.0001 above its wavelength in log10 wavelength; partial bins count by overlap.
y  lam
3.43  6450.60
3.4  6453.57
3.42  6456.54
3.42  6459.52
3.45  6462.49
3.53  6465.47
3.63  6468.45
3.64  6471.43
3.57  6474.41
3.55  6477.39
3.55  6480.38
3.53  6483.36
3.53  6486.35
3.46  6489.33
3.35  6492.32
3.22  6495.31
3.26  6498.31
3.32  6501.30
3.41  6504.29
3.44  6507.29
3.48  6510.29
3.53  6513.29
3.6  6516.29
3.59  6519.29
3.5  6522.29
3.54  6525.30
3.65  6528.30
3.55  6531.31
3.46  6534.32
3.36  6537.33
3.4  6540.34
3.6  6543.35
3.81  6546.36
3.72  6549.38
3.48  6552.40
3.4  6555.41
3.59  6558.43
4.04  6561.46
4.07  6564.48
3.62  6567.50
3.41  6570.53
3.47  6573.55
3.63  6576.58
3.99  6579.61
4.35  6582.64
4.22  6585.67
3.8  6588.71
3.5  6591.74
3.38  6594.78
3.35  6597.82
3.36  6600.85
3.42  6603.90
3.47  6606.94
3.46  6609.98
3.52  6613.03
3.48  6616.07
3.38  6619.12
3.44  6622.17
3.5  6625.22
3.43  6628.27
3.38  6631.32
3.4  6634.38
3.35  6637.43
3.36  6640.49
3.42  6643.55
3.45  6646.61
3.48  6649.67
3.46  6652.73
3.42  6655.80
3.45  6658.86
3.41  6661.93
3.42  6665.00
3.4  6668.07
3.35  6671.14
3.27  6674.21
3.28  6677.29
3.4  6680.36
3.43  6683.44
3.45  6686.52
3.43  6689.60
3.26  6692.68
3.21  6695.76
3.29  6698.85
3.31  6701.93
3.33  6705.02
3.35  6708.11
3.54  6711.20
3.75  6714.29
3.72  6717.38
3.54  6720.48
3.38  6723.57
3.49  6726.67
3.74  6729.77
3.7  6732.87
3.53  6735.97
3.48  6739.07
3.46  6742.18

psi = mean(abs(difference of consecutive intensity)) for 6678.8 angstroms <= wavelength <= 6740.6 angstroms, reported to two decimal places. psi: 0.10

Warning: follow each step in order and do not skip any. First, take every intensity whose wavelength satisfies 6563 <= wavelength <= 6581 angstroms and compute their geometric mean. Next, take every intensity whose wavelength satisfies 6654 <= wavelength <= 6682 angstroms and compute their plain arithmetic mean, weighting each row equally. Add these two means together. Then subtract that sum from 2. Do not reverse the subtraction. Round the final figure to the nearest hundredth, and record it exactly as -5.07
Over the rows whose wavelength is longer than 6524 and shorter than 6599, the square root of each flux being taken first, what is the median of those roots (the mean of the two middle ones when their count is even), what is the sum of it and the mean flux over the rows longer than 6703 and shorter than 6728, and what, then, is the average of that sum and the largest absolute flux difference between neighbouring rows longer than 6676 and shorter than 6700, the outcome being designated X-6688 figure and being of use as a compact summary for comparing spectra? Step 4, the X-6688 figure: 2.79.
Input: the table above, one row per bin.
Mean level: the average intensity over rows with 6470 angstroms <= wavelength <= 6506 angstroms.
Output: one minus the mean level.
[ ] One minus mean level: -2.45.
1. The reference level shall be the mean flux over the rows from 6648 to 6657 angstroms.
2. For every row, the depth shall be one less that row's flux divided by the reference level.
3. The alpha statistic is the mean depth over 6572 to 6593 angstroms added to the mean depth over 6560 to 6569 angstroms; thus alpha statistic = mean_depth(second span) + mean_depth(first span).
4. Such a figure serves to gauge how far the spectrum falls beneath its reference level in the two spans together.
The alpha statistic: -0.25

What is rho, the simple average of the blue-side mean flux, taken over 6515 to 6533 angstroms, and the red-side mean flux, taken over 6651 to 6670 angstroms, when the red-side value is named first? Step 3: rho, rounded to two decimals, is 3.50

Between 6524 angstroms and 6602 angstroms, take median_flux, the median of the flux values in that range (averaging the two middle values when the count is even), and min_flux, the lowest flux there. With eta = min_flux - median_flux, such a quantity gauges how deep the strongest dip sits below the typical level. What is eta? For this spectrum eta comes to -0.22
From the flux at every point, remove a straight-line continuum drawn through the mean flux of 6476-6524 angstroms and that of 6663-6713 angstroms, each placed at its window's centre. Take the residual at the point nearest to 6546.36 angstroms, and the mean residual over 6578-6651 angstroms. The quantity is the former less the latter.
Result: 0.24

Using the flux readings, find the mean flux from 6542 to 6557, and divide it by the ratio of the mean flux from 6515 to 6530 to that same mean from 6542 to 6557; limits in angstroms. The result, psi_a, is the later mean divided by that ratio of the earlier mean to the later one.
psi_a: 3.63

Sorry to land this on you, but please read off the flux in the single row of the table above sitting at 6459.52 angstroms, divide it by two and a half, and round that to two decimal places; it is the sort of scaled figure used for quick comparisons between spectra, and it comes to 1.37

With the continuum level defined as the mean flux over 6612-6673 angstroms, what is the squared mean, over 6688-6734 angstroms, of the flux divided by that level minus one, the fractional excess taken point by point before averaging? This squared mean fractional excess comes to 0.0002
